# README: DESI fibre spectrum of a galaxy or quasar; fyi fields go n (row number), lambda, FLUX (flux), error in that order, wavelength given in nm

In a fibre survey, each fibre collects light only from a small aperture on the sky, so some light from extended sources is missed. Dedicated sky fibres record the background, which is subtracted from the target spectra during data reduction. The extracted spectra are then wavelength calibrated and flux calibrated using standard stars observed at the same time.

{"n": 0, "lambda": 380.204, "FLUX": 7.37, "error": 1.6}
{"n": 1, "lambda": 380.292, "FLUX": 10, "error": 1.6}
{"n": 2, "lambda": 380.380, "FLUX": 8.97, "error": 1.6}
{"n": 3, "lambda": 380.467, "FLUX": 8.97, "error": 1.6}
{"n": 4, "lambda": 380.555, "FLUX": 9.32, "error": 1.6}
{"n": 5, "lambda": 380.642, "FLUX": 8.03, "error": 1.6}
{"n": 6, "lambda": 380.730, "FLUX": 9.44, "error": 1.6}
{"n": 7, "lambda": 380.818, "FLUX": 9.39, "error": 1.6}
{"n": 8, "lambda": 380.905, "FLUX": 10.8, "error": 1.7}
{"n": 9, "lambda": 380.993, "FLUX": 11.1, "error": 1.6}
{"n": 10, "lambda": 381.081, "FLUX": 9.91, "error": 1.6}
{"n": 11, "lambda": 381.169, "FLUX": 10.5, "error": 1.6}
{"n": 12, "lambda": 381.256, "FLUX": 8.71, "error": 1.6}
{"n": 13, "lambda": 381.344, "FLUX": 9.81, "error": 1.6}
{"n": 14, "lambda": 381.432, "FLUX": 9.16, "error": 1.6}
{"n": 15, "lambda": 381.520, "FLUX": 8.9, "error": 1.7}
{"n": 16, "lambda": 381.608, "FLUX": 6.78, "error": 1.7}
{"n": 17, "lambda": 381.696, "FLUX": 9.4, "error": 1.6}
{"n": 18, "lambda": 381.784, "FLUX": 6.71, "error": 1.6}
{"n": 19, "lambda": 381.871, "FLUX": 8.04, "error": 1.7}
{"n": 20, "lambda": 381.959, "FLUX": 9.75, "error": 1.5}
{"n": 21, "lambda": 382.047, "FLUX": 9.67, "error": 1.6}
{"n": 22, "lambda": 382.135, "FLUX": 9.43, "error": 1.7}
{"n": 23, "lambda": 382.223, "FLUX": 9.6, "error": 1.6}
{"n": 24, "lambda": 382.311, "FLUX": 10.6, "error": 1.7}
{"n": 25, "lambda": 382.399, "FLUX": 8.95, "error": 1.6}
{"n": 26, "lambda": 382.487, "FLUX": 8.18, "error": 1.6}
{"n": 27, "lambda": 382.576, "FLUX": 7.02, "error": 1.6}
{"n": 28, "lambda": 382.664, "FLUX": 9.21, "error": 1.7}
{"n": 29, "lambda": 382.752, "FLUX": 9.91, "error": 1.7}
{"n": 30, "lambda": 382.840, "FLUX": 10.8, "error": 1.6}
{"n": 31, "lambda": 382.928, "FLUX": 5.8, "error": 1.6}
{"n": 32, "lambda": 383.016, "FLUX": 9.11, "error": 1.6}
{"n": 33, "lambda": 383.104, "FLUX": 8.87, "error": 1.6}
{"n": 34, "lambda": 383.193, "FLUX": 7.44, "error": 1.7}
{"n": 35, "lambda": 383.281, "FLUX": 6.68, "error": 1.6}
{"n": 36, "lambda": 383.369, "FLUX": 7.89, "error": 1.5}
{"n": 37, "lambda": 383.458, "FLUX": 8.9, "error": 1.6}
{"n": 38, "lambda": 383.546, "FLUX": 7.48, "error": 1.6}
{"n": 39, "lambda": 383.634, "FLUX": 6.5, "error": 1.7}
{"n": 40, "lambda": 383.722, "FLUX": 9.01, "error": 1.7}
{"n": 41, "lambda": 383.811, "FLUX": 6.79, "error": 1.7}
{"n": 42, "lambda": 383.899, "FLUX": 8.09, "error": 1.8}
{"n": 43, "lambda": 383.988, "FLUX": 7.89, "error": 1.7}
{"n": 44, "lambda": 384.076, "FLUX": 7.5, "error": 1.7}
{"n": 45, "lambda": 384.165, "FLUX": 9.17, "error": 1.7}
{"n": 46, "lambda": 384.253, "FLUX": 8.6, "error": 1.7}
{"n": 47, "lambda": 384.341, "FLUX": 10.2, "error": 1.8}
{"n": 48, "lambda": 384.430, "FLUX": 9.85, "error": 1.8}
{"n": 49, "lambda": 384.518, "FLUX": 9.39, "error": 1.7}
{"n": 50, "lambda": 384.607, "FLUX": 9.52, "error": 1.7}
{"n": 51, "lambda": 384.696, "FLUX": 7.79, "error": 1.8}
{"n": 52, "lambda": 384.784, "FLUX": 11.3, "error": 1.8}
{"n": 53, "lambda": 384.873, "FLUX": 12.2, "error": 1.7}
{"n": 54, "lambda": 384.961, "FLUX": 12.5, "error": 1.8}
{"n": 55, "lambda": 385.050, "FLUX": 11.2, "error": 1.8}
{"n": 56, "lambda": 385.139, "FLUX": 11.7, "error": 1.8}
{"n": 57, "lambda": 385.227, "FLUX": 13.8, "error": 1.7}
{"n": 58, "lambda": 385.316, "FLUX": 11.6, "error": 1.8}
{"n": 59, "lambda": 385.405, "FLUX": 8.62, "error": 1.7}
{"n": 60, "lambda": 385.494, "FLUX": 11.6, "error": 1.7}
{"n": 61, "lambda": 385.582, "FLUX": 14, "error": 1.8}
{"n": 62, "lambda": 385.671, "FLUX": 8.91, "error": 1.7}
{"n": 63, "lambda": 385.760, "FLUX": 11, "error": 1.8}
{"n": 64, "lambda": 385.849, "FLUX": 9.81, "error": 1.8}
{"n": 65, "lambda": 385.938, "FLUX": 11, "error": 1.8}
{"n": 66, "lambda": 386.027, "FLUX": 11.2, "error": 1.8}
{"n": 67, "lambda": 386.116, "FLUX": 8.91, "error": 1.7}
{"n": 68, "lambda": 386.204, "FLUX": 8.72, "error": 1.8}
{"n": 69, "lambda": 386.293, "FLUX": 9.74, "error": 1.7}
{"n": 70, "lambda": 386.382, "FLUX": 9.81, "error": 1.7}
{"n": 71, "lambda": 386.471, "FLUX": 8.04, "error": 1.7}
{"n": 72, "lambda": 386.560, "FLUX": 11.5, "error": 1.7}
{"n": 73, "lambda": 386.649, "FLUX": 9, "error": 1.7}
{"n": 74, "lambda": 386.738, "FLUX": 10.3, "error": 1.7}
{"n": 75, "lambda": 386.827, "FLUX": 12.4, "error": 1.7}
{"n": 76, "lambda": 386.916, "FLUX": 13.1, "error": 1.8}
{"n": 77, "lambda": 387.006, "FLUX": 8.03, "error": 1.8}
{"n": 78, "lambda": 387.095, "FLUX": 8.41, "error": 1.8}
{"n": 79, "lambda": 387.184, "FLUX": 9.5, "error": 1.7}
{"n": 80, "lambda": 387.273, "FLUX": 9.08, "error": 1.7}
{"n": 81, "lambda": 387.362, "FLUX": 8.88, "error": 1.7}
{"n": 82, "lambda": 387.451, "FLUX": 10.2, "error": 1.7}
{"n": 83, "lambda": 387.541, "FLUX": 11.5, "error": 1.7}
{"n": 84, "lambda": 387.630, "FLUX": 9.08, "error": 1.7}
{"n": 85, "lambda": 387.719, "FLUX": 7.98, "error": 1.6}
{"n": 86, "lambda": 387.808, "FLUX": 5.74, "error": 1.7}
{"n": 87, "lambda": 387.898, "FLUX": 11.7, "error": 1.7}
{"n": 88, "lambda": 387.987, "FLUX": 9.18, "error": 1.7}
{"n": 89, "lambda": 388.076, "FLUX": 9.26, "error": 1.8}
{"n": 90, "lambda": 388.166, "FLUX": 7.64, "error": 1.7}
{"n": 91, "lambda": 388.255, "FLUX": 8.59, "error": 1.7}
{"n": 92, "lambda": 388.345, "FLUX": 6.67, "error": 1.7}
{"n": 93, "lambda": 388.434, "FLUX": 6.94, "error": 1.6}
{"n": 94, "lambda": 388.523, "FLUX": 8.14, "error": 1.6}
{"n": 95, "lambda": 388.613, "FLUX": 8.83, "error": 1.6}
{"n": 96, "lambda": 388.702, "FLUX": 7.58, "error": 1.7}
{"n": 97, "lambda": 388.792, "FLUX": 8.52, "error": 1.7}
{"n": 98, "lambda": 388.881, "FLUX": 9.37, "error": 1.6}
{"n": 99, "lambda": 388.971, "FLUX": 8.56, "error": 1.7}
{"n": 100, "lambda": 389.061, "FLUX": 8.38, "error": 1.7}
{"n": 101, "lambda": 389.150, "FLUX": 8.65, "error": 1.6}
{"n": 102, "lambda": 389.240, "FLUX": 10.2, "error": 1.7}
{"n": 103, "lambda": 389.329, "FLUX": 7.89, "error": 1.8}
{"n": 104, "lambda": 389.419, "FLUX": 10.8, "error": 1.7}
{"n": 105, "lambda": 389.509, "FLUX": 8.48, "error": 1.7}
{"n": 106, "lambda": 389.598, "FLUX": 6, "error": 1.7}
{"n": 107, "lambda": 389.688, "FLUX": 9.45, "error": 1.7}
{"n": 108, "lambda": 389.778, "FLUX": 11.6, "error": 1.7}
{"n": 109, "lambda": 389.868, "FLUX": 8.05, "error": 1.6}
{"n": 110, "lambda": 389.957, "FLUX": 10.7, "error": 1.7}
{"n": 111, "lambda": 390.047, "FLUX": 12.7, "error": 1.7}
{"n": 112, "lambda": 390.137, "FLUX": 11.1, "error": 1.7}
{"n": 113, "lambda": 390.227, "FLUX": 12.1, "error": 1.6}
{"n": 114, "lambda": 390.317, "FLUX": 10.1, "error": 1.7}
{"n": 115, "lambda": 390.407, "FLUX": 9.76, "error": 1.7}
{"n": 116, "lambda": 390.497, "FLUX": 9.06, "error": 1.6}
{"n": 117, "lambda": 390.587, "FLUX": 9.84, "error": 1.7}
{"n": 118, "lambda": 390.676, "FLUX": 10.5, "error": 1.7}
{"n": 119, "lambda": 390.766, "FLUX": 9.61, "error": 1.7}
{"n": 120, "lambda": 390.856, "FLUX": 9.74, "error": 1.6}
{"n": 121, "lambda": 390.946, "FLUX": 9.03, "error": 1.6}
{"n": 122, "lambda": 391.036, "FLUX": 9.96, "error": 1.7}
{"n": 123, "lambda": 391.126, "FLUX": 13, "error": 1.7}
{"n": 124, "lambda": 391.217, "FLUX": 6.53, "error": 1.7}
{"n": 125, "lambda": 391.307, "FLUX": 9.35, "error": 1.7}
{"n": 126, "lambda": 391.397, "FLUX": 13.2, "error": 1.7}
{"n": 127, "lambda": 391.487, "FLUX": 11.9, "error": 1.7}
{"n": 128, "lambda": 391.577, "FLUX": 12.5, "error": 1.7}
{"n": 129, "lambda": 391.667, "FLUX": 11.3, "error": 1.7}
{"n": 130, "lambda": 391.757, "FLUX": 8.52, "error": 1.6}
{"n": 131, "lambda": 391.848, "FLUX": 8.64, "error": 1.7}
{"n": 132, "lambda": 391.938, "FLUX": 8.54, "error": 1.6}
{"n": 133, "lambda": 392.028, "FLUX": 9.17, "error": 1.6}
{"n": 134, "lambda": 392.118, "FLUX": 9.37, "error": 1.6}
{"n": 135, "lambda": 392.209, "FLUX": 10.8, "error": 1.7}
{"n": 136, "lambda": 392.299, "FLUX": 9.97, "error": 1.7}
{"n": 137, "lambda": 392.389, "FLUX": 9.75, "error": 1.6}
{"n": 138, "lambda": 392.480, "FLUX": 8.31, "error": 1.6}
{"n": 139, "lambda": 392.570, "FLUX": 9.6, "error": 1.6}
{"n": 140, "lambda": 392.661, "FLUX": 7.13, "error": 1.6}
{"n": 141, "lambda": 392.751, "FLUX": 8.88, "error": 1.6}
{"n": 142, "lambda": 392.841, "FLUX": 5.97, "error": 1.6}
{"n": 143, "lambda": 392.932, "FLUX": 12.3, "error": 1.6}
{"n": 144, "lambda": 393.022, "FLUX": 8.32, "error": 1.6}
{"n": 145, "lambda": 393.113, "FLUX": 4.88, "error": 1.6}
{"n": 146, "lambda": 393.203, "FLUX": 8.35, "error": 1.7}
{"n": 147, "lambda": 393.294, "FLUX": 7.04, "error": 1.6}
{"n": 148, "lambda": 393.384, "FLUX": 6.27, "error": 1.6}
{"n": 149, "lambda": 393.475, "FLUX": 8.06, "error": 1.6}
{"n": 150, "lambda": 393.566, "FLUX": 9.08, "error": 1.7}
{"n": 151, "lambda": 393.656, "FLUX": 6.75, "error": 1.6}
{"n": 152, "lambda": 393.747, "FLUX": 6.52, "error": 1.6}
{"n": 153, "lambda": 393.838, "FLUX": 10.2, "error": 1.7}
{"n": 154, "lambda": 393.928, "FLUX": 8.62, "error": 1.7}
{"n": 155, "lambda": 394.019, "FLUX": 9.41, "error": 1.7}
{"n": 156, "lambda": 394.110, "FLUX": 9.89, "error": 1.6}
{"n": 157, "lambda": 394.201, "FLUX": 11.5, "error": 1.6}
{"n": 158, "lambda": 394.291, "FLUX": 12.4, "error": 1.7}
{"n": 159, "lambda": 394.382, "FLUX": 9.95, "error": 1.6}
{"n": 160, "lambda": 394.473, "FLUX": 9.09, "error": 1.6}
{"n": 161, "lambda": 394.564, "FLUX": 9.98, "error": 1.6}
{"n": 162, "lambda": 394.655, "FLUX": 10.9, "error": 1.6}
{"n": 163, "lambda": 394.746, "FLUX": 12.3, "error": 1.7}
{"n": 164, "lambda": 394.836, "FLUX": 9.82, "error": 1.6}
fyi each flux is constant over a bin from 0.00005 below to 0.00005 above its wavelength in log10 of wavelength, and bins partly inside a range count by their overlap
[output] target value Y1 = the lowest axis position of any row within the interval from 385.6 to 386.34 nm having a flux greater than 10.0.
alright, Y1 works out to 385.760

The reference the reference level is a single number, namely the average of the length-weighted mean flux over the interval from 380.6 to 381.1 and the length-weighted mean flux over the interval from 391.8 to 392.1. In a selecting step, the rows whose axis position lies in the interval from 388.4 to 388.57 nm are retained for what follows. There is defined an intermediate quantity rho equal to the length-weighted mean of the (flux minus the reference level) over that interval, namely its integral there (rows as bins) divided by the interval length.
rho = -1.7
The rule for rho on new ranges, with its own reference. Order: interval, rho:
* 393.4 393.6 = -1.1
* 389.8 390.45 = 1.4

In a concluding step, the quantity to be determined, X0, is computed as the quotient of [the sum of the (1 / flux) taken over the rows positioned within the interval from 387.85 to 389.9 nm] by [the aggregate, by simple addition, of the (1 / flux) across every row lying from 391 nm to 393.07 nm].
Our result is 1.09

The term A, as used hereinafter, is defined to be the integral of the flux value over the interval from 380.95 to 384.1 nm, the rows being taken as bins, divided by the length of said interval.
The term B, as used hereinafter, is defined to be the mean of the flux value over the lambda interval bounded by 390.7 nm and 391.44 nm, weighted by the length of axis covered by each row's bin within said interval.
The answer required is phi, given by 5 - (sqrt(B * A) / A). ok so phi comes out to 3.92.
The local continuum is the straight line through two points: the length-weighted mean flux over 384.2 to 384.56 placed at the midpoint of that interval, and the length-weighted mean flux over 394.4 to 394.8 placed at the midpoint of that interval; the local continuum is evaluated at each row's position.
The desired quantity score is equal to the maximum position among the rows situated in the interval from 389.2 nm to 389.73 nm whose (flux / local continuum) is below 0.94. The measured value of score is 389.598 nm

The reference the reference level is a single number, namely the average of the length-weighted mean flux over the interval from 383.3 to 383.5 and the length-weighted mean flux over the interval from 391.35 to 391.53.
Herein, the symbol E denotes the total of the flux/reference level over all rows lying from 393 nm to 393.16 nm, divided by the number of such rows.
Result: 0.64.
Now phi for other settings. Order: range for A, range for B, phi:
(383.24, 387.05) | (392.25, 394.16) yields 4.08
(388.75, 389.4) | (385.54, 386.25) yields 3.92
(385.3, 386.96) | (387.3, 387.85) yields 4.08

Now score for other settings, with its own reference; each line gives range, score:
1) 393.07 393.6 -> 393.566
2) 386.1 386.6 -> 386.471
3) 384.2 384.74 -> 384.696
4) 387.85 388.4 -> 388.345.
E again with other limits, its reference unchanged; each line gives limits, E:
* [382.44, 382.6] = 0.73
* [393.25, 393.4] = 0.64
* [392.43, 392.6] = 0.87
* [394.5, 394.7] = 1.01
